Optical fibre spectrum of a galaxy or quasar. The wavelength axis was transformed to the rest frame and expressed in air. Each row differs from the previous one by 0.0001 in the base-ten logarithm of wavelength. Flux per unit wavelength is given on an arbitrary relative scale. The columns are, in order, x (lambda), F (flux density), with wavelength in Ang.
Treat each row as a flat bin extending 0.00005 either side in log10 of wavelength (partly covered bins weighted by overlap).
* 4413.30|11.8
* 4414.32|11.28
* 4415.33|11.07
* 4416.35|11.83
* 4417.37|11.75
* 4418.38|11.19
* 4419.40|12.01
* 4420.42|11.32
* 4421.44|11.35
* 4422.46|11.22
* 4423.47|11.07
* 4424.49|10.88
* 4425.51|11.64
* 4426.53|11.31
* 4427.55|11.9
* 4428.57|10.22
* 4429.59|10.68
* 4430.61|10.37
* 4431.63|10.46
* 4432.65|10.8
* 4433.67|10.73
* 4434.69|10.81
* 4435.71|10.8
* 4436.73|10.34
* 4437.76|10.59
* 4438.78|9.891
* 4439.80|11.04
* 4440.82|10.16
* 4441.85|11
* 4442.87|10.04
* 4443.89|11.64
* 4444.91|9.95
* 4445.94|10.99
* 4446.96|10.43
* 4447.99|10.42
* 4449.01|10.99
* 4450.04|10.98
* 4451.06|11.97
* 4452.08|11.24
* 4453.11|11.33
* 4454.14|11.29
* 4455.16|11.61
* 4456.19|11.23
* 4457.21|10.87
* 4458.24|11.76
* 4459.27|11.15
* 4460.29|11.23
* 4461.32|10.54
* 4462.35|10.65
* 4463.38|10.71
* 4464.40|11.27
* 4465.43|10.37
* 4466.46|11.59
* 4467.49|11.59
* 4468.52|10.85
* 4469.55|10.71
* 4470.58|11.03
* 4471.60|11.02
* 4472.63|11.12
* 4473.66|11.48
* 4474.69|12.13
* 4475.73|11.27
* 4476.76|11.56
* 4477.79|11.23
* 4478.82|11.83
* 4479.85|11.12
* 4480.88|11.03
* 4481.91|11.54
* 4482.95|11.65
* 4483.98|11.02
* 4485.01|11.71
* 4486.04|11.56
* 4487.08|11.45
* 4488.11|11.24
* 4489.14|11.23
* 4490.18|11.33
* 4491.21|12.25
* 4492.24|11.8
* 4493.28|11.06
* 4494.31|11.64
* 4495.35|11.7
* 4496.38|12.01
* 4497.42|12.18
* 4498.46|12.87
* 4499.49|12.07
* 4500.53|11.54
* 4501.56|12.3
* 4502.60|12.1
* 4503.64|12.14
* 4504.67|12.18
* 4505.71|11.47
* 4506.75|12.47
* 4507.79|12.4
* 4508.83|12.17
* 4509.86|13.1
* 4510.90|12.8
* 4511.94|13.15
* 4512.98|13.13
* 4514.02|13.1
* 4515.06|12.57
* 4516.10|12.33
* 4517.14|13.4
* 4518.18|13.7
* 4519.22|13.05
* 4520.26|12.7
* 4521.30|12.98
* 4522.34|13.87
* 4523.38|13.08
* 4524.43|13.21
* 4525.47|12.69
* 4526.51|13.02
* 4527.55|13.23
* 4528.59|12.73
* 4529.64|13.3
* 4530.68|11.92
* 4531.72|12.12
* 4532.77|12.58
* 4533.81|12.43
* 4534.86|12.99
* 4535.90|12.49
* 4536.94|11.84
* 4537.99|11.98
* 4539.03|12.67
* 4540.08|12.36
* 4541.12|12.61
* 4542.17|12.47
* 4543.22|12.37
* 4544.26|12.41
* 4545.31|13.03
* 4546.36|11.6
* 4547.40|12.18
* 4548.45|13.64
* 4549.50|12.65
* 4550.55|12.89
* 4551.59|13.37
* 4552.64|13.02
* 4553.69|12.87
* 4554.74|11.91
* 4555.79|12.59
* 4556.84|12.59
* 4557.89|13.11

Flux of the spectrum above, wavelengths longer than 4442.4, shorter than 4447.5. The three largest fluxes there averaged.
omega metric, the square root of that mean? 3.32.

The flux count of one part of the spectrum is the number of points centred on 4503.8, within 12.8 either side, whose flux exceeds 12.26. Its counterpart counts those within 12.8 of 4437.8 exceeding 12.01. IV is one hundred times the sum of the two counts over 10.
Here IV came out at 110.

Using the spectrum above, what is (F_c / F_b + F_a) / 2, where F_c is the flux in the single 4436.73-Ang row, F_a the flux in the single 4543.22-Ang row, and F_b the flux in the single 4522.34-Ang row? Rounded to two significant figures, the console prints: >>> 6.6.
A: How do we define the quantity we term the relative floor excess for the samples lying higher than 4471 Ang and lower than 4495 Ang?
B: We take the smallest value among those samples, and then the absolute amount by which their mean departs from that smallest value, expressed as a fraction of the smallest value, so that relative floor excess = 0.039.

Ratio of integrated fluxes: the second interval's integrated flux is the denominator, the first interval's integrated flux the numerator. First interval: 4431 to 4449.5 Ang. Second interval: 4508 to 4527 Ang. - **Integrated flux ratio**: 0.80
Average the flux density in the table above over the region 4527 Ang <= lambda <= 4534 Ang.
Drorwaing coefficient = 12.6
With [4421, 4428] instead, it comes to 11.3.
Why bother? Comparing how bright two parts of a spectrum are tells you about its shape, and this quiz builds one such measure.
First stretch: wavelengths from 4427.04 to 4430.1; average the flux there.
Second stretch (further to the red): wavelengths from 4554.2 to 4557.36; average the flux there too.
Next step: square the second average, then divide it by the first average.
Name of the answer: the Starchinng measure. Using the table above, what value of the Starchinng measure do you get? 14.0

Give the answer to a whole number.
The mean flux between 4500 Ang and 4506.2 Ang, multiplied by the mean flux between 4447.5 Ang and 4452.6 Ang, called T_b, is 133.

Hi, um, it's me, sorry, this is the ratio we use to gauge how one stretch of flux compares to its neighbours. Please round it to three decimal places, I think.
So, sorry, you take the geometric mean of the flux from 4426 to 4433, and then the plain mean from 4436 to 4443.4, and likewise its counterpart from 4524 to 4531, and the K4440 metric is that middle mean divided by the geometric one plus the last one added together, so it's 0.441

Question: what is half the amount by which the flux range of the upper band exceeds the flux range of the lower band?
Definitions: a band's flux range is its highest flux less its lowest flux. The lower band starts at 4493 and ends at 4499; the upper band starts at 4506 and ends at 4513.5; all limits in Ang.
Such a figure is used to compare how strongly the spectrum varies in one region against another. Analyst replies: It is -0.4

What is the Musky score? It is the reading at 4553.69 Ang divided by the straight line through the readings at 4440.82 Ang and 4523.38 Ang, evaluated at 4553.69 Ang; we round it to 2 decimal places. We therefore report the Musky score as 0.91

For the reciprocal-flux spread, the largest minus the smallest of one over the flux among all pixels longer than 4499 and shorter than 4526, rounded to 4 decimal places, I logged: 0.0151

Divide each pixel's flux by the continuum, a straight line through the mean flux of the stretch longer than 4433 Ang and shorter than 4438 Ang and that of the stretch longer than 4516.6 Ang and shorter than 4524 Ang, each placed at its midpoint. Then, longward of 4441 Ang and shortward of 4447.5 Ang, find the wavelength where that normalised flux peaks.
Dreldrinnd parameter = 4443.89 Ang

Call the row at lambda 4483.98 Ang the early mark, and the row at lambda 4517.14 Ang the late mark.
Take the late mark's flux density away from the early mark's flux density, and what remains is -2.4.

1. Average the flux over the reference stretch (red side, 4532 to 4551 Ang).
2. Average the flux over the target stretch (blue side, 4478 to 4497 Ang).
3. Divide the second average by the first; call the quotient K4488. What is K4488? 0.92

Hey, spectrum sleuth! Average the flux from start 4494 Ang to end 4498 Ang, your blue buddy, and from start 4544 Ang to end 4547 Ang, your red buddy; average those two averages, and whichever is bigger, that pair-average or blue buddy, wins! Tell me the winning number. 12.1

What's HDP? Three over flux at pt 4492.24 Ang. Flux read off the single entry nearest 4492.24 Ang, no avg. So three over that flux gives 0.254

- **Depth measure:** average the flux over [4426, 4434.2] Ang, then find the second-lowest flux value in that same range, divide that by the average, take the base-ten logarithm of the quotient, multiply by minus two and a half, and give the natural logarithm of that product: -3.1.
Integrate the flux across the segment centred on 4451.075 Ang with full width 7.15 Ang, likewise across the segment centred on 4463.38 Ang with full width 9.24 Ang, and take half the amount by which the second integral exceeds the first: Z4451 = 11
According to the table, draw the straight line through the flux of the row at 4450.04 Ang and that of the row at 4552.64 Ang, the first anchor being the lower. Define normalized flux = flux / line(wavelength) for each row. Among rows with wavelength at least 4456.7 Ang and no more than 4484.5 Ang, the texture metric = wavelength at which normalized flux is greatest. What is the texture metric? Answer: 4474.69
